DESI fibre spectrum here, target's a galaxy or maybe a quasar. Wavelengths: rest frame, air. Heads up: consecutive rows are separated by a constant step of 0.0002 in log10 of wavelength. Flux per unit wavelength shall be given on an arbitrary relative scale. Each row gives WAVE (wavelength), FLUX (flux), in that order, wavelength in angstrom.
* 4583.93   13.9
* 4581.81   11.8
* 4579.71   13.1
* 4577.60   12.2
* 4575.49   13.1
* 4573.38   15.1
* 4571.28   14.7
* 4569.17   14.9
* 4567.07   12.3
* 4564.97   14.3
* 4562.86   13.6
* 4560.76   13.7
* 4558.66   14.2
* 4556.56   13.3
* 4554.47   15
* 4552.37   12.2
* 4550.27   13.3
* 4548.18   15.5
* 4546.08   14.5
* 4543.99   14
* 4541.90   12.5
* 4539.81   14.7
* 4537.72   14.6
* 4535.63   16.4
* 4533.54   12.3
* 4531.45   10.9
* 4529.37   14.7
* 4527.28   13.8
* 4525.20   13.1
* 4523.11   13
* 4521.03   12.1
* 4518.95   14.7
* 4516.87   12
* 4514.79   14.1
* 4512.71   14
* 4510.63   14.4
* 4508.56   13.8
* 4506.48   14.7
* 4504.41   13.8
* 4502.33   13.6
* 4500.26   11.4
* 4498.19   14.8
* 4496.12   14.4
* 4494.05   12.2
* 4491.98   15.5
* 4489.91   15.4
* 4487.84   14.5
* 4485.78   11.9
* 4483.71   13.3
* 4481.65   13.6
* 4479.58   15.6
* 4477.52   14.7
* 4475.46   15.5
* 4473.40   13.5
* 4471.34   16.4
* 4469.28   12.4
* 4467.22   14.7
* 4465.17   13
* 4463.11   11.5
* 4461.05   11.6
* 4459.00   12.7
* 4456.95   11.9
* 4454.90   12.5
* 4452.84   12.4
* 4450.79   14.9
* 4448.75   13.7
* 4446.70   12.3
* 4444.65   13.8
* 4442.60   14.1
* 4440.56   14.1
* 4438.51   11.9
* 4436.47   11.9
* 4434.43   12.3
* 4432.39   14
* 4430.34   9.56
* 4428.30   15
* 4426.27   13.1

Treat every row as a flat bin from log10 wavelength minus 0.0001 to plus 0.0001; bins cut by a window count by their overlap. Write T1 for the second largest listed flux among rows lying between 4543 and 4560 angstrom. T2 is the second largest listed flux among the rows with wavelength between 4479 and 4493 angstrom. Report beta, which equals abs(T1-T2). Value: 0.5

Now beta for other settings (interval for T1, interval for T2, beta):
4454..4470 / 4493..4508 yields 1.7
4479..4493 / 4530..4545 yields 0.8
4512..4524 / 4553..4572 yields 0.8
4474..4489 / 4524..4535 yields 1.7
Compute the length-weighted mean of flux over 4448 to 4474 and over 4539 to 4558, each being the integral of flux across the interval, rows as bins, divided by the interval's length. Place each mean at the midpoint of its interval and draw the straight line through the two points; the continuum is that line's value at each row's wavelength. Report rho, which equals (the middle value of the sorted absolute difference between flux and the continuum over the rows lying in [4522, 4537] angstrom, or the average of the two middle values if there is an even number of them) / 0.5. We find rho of 1.94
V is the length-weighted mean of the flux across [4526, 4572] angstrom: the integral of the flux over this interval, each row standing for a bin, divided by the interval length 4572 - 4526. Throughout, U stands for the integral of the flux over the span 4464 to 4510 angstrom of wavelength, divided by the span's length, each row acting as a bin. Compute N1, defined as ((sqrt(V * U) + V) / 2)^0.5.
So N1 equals 3.73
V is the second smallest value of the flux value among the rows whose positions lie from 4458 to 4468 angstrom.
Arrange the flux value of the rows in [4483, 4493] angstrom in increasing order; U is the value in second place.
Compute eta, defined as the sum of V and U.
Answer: 24.9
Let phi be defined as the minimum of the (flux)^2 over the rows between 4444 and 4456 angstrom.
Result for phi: 151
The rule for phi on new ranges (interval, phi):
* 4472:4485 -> 177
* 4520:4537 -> 119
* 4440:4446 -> 190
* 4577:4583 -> 139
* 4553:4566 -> 177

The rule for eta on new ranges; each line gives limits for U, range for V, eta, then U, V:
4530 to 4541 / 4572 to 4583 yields 24.5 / 12.3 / 12.2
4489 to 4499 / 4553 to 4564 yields 28.0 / 14.4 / 13.6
